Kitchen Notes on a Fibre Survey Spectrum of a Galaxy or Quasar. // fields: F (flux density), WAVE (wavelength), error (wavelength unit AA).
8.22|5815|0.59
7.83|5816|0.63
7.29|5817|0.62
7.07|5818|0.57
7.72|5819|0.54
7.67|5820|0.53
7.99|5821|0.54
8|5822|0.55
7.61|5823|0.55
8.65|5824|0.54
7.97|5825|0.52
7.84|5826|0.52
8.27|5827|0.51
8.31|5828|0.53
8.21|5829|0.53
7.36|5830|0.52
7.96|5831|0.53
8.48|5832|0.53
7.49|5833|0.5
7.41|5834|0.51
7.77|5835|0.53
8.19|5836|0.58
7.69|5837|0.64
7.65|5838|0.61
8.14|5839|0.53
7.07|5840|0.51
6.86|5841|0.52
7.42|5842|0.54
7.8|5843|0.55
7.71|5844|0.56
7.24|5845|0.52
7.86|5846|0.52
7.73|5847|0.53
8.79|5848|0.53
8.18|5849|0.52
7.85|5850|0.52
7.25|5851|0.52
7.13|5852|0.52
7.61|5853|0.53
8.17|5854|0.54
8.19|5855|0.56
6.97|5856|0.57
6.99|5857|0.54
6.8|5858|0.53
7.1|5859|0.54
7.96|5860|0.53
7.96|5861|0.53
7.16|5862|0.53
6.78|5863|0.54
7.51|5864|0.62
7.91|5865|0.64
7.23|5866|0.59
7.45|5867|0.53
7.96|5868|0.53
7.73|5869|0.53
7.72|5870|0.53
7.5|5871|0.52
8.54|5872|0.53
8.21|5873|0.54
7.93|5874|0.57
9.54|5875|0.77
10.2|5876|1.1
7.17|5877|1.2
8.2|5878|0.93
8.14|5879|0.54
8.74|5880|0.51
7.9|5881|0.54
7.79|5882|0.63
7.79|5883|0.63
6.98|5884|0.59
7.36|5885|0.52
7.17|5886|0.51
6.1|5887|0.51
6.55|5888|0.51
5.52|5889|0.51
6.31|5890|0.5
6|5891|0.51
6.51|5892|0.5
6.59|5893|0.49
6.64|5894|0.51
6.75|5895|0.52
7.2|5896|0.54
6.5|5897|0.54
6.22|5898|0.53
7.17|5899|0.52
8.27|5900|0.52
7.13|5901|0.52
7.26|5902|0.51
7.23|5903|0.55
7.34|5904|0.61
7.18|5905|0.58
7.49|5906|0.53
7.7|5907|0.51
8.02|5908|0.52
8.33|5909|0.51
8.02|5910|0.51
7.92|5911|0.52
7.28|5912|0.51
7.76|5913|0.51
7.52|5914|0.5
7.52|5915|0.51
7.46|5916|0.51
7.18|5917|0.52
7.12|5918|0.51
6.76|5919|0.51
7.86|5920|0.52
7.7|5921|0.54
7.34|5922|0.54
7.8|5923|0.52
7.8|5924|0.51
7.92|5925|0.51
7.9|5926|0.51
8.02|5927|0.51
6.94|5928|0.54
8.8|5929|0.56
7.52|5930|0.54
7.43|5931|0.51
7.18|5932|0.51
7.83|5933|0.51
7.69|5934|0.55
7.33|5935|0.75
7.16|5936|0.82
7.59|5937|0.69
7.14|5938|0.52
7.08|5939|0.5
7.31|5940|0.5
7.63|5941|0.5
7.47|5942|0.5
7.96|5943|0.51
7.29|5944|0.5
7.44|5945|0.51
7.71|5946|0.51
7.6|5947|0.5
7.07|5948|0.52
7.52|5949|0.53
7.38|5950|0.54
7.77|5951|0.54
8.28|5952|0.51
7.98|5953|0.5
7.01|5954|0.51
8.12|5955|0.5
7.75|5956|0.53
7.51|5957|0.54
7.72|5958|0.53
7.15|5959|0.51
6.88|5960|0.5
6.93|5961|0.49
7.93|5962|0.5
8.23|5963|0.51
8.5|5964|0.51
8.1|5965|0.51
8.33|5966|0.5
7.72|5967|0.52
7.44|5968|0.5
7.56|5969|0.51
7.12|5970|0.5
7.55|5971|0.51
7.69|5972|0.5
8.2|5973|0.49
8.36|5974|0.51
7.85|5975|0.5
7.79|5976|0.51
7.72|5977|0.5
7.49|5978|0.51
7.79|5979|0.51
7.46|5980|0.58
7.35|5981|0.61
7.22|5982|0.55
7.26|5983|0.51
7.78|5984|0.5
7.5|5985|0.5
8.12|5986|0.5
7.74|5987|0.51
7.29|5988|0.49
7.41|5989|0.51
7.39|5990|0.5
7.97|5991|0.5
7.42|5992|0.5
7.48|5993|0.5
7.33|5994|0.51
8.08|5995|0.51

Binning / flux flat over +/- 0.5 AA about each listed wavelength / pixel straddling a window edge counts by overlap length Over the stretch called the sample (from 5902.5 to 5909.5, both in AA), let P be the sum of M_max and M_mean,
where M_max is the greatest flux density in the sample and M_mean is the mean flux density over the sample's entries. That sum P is 15.9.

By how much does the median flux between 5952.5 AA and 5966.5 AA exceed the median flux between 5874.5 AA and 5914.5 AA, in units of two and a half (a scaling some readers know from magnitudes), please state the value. 0.23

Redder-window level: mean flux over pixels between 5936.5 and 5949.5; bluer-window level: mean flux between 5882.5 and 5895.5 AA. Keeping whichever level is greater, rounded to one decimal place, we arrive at 7.4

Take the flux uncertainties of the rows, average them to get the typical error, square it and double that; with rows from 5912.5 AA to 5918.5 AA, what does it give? 0.520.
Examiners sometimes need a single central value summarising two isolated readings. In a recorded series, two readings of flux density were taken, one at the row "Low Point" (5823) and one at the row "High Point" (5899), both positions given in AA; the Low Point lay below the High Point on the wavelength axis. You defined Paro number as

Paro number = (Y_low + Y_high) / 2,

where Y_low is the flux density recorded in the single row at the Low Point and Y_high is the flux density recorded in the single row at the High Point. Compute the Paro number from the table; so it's 7.39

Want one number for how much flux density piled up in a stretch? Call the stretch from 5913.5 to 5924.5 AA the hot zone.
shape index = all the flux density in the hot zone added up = 82.1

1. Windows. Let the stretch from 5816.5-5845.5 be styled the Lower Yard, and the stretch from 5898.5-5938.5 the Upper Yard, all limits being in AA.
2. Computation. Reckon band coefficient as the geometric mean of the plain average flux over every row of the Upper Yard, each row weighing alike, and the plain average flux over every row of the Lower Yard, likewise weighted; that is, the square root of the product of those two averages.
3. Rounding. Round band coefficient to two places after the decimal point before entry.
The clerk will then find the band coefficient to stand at 7.66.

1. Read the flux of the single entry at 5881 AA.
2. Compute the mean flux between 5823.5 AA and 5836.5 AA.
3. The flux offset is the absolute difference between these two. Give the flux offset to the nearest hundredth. 0.09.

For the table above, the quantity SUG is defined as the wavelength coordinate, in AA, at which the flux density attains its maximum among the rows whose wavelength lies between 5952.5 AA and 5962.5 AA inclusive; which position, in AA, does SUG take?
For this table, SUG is 5955 AA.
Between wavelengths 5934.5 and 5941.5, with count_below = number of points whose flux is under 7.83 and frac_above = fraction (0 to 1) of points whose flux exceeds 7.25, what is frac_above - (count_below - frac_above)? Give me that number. -5.9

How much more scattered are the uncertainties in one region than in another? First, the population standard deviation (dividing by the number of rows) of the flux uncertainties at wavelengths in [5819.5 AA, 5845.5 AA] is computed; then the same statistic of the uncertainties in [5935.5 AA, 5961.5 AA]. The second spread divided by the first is 2.3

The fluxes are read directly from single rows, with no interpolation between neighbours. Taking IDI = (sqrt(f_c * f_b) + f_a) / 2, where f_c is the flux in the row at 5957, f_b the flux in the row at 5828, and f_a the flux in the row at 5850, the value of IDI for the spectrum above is 7.87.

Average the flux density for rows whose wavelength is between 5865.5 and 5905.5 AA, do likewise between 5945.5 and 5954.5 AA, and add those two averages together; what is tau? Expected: 15.0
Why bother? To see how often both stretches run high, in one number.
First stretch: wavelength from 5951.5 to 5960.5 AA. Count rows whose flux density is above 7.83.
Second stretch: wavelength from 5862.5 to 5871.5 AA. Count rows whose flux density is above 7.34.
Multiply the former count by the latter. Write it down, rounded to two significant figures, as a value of 21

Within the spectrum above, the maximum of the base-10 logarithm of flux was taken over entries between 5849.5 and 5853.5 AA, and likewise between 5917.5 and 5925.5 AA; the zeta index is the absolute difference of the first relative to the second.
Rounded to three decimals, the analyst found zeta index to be 0.004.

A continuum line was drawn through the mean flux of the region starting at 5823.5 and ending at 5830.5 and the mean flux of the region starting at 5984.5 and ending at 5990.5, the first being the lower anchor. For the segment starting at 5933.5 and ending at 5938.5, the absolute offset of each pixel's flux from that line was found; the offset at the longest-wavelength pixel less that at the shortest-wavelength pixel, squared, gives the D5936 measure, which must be 0.29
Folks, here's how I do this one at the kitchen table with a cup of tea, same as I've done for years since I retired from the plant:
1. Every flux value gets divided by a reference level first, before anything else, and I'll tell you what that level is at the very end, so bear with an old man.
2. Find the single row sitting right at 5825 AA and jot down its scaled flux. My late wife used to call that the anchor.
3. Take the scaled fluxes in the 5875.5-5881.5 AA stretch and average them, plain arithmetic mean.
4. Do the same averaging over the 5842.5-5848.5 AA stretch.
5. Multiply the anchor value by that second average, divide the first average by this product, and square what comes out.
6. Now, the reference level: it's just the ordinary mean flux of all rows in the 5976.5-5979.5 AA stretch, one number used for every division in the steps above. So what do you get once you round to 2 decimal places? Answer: 1.06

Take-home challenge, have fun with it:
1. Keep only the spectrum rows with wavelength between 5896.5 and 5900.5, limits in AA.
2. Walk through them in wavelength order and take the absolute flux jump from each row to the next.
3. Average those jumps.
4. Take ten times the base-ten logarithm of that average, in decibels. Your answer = -1.1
